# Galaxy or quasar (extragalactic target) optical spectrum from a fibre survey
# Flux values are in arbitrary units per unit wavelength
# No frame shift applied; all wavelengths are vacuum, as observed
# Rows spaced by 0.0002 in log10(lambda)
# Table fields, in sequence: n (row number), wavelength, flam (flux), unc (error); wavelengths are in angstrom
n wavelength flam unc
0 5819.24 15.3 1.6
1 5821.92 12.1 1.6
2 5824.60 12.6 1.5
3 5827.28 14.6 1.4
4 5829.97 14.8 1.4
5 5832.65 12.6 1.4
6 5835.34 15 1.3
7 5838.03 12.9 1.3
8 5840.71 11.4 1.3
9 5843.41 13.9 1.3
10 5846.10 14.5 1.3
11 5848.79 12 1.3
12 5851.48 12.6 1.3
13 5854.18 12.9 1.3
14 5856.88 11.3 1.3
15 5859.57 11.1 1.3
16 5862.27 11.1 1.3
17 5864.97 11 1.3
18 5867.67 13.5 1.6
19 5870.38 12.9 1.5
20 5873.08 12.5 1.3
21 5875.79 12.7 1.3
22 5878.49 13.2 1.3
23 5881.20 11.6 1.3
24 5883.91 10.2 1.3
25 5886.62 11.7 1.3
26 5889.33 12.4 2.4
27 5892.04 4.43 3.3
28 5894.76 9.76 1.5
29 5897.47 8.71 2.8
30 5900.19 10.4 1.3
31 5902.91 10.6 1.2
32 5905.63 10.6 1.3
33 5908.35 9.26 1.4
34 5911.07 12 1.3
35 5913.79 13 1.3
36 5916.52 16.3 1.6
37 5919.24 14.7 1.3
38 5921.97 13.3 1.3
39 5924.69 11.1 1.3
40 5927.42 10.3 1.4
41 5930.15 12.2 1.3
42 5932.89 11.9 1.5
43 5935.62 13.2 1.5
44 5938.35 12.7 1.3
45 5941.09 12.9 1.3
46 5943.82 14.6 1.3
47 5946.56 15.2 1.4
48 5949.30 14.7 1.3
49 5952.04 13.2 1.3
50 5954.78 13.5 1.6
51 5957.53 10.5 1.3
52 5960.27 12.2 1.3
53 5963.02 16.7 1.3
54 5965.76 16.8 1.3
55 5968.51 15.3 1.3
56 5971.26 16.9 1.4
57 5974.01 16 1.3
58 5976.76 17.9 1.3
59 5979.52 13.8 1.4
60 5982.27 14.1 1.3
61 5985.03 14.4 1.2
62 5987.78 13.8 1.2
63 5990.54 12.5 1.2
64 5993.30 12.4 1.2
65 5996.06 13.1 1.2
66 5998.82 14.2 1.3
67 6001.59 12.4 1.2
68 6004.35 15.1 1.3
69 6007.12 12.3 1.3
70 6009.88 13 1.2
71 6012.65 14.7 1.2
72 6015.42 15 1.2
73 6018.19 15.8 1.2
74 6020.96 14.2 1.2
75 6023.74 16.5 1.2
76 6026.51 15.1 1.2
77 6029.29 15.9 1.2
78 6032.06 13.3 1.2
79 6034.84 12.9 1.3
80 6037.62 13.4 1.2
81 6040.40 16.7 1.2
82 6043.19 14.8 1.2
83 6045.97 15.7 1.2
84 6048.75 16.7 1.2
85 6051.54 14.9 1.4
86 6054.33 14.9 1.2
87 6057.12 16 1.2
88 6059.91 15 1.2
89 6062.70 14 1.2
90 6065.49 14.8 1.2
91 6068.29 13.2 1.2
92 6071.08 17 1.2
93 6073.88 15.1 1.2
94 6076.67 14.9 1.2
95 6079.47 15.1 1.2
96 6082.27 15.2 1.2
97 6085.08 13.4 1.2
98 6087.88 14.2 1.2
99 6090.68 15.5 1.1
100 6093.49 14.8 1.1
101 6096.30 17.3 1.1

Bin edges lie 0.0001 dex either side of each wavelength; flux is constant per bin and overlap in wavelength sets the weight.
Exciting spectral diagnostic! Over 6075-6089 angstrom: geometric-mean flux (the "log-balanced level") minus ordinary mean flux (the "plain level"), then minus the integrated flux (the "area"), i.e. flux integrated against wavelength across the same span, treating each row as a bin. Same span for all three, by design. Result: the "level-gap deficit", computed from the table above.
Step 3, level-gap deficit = -204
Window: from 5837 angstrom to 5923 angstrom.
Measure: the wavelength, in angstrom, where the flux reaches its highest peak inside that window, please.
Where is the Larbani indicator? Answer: 5916.52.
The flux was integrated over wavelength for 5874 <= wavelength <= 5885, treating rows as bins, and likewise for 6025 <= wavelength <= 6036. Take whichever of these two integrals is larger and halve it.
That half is 79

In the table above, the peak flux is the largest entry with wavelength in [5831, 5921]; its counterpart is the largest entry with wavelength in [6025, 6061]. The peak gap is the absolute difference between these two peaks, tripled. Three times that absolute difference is 1.2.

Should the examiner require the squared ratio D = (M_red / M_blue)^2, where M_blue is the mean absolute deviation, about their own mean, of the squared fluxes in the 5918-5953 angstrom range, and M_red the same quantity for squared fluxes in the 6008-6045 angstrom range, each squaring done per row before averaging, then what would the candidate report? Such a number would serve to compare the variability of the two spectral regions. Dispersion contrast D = 1.1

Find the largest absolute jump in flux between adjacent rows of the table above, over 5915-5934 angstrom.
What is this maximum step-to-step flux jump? 2.2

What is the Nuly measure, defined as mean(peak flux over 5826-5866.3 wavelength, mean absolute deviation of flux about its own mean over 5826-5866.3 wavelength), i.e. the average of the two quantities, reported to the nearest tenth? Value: 8.1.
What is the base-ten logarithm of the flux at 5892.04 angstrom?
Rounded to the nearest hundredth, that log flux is 0.65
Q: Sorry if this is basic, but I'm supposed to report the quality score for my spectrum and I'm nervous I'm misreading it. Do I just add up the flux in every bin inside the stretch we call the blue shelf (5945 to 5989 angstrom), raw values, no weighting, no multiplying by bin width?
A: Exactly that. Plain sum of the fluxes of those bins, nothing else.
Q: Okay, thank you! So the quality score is 235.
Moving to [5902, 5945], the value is 199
